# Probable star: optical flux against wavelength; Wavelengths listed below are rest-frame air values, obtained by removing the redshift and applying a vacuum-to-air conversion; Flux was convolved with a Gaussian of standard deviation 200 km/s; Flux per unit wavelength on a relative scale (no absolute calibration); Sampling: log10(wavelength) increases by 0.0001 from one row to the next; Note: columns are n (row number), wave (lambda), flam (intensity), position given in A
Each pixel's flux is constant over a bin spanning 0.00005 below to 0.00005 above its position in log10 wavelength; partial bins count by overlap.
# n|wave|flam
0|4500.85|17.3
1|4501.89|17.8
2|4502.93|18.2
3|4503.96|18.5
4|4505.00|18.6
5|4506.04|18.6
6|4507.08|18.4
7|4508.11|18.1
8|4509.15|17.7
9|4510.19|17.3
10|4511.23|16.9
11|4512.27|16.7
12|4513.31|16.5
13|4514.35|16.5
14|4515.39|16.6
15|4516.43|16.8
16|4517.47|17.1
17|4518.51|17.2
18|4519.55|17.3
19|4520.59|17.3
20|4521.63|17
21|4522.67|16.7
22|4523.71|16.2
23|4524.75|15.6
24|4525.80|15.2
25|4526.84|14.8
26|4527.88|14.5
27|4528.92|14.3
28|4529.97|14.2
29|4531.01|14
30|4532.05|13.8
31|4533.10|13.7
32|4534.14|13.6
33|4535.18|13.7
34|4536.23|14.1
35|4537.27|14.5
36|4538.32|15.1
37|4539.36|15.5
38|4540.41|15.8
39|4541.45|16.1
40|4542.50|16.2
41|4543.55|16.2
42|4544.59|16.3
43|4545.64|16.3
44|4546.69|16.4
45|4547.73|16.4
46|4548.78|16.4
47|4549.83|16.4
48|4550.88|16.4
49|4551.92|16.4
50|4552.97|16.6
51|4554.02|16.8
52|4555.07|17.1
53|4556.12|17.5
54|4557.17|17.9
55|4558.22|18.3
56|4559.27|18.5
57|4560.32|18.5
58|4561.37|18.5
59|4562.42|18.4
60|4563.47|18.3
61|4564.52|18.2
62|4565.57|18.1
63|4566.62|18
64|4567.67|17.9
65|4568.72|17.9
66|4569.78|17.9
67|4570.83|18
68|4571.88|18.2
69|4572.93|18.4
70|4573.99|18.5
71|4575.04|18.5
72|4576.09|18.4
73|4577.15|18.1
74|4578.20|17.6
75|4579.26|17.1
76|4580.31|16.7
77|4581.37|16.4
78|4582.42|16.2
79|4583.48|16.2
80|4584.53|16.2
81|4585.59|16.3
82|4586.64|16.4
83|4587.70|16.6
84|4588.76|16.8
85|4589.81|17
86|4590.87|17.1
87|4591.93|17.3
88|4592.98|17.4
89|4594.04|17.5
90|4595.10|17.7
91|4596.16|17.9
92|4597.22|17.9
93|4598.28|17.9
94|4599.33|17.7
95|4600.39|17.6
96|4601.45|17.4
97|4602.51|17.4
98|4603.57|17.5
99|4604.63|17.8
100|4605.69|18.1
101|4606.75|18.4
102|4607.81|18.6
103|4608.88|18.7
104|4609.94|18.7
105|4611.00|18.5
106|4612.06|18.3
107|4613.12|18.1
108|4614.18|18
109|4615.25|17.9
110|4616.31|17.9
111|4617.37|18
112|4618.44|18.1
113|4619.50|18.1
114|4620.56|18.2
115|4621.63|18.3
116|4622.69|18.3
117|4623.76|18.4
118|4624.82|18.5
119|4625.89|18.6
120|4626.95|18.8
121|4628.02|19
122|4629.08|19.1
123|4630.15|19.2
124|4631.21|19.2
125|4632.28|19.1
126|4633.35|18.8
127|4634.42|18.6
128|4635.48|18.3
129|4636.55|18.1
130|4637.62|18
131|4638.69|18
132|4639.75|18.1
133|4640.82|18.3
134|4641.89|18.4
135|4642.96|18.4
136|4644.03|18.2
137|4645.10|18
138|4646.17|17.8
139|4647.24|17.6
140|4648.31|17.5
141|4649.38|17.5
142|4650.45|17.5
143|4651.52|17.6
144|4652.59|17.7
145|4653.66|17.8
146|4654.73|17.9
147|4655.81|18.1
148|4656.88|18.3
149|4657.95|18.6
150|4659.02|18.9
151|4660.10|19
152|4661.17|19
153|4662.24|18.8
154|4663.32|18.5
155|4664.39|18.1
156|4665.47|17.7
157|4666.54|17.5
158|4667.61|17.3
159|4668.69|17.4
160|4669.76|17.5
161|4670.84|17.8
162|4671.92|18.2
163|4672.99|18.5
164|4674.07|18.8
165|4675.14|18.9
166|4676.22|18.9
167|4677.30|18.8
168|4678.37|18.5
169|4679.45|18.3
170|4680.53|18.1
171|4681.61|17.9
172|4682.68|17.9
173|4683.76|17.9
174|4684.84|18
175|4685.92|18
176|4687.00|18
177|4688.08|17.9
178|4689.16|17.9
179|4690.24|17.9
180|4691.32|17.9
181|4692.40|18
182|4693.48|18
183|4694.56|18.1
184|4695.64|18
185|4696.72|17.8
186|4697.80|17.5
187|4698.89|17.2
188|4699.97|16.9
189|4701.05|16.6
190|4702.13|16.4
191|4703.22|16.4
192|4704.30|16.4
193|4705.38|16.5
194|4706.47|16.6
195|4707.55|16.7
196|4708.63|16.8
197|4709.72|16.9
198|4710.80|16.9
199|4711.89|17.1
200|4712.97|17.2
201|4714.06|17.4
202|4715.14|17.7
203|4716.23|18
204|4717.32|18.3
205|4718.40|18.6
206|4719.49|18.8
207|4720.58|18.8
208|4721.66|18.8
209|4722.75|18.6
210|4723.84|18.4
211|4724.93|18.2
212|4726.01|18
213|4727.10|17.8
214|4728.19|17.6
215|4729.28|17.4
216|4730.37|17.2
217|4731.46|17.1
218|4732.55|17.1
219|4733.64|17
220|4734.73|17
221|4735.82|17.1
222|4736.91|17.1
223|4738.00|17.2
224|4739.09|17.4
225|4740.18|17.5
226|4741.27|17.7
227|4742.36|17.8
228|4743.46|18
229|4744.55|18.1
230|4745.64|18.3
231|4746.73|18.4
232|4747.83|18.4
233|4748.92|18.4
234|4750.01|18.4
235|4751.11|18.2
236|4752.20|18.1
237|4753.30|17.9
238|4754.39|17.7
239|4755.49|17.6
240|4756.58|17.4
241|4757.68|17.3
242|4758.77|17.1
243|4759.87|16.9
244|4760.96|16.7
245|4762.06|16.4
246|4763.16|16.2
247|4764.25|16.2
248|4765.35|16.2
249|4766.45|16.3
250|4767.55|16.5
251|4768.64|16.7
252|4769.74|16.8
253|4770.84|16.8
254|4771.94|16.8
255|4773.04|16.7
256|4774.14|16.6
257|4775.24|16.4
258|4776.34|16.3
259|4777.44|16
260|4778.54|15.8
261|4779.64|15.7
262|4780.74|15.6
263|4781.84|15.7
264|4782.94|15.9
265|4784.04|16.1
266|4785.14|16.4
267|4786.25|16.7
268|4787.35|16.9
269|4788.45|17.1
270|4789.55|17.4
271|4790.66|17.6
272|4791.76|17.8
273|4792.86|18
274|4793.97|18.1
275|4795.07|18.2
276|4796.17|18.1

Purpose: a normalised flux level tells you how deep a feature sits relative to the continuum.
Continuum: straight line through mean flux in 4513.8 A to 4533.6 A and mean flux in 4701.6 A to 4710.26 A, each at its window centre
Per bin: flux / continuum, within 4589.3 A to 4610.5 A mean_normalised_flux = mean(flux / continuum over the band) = 1.11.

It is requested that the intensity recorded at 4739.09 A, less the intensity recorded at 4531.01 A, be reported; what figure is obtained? 3.4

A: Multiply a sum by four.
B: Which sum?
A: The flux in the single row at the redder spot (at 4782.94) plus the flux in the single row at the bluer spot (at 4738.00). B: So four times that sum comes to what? 132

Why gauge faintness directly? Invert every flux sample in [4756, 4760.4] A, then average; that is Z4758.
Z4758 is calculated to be 0.0582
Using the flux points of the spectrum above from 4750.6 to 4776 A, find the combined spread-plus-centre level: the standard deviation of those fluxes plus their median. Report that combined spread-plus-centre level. 17.4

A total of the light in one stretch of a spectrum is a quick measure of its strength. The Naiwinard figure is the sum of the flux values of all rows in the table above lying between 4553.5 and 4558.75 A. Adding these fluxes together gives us 88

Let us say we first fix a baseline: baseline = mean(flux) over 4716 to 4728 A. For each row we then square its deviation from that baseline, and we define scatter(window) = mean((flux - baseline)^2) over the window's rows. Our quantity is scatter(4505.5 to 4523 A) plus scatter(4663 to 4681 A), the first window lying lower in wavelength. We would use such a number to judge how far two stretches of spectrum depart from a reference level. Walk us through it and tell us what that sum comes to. 2.1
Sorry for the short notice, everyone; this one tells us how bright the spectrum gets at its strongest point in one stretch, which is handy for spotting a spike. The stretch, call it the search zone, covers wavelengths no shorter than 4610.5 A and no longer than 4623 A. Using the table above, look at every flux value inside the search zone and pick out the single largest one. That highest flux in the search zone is 18.5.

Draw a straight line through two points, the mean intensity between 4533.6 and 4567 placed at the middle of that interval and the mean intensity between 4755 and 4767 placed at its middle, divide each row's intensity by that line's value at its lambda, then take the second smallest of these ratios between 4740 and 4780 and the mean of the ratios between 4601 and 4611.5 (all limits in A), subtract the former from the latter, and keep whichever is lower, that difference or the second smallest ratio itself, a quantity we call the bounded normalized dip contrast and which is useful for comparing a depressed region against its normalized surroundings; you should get 0.14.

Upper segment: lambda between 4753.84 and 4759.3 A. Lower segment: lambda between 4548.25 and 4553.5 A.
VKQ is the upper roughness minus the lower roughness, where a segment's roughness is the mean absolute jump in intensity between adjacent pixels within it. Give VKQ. 0.10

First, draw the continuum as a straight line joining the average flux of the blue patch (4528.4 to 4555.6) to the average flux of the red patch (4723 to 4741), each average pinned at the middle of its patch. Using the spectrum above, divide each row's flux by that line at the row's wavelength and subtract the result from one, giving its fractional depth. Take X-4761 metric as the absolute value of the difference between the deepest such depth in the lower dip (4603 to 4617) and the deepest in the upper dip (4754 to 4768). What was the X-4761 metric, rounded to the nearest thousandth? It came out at 0.176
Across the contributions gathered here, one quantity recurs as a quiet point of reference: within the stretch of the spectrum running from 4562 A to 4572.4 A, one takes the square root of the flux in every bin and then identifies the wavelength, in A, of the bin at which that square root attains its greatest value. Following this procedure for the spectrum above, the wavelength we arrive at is 4562.42 A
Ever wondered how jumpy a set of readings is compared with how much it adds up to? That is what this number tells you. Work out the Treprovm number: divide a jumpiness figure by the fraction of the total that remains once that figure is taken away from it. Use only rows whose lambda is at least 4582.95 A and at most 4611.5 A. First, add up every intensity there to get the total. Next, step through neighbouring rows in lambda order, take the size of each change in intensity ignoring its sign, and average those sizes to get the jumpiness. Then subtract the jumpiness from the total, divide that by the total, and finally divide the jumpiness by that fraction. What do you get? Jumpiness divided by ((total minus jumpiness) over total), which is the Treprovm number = 0.14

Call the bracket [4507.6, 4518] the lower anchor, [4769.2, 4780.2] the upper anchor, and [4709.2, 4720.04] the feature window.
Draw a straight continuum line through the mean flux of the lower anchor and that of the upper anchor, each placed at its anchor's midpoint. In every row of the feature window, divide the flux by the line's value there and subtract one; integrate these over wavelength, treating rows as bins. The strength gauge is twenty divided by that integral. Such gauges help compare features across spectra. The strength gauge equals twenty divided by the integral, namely 26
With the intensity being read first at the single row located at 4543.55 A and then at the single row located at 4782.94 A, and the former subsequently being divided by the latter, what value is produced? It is 1.02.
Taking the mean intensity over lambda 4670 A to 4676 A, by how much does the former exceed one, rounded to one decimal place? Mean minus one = 17.4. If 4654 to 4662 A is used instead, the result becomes 17.5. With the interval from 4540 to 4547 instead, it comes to 15.2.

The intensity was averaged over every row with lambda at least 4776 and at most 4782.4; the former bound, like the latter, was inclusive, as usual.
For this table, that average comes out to 15.8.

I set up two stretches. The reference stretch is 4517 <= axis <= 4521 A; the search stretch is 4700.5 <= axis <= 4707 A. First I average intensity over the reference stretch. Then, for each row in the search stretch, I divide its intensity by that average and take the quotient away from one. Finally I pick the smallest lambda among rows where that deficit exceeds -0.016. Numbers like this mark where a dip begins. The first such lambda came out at 4701.05 A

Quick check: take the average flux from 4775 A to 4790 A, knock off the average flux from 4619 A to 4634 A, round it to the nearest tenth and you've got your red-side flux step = -2.4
